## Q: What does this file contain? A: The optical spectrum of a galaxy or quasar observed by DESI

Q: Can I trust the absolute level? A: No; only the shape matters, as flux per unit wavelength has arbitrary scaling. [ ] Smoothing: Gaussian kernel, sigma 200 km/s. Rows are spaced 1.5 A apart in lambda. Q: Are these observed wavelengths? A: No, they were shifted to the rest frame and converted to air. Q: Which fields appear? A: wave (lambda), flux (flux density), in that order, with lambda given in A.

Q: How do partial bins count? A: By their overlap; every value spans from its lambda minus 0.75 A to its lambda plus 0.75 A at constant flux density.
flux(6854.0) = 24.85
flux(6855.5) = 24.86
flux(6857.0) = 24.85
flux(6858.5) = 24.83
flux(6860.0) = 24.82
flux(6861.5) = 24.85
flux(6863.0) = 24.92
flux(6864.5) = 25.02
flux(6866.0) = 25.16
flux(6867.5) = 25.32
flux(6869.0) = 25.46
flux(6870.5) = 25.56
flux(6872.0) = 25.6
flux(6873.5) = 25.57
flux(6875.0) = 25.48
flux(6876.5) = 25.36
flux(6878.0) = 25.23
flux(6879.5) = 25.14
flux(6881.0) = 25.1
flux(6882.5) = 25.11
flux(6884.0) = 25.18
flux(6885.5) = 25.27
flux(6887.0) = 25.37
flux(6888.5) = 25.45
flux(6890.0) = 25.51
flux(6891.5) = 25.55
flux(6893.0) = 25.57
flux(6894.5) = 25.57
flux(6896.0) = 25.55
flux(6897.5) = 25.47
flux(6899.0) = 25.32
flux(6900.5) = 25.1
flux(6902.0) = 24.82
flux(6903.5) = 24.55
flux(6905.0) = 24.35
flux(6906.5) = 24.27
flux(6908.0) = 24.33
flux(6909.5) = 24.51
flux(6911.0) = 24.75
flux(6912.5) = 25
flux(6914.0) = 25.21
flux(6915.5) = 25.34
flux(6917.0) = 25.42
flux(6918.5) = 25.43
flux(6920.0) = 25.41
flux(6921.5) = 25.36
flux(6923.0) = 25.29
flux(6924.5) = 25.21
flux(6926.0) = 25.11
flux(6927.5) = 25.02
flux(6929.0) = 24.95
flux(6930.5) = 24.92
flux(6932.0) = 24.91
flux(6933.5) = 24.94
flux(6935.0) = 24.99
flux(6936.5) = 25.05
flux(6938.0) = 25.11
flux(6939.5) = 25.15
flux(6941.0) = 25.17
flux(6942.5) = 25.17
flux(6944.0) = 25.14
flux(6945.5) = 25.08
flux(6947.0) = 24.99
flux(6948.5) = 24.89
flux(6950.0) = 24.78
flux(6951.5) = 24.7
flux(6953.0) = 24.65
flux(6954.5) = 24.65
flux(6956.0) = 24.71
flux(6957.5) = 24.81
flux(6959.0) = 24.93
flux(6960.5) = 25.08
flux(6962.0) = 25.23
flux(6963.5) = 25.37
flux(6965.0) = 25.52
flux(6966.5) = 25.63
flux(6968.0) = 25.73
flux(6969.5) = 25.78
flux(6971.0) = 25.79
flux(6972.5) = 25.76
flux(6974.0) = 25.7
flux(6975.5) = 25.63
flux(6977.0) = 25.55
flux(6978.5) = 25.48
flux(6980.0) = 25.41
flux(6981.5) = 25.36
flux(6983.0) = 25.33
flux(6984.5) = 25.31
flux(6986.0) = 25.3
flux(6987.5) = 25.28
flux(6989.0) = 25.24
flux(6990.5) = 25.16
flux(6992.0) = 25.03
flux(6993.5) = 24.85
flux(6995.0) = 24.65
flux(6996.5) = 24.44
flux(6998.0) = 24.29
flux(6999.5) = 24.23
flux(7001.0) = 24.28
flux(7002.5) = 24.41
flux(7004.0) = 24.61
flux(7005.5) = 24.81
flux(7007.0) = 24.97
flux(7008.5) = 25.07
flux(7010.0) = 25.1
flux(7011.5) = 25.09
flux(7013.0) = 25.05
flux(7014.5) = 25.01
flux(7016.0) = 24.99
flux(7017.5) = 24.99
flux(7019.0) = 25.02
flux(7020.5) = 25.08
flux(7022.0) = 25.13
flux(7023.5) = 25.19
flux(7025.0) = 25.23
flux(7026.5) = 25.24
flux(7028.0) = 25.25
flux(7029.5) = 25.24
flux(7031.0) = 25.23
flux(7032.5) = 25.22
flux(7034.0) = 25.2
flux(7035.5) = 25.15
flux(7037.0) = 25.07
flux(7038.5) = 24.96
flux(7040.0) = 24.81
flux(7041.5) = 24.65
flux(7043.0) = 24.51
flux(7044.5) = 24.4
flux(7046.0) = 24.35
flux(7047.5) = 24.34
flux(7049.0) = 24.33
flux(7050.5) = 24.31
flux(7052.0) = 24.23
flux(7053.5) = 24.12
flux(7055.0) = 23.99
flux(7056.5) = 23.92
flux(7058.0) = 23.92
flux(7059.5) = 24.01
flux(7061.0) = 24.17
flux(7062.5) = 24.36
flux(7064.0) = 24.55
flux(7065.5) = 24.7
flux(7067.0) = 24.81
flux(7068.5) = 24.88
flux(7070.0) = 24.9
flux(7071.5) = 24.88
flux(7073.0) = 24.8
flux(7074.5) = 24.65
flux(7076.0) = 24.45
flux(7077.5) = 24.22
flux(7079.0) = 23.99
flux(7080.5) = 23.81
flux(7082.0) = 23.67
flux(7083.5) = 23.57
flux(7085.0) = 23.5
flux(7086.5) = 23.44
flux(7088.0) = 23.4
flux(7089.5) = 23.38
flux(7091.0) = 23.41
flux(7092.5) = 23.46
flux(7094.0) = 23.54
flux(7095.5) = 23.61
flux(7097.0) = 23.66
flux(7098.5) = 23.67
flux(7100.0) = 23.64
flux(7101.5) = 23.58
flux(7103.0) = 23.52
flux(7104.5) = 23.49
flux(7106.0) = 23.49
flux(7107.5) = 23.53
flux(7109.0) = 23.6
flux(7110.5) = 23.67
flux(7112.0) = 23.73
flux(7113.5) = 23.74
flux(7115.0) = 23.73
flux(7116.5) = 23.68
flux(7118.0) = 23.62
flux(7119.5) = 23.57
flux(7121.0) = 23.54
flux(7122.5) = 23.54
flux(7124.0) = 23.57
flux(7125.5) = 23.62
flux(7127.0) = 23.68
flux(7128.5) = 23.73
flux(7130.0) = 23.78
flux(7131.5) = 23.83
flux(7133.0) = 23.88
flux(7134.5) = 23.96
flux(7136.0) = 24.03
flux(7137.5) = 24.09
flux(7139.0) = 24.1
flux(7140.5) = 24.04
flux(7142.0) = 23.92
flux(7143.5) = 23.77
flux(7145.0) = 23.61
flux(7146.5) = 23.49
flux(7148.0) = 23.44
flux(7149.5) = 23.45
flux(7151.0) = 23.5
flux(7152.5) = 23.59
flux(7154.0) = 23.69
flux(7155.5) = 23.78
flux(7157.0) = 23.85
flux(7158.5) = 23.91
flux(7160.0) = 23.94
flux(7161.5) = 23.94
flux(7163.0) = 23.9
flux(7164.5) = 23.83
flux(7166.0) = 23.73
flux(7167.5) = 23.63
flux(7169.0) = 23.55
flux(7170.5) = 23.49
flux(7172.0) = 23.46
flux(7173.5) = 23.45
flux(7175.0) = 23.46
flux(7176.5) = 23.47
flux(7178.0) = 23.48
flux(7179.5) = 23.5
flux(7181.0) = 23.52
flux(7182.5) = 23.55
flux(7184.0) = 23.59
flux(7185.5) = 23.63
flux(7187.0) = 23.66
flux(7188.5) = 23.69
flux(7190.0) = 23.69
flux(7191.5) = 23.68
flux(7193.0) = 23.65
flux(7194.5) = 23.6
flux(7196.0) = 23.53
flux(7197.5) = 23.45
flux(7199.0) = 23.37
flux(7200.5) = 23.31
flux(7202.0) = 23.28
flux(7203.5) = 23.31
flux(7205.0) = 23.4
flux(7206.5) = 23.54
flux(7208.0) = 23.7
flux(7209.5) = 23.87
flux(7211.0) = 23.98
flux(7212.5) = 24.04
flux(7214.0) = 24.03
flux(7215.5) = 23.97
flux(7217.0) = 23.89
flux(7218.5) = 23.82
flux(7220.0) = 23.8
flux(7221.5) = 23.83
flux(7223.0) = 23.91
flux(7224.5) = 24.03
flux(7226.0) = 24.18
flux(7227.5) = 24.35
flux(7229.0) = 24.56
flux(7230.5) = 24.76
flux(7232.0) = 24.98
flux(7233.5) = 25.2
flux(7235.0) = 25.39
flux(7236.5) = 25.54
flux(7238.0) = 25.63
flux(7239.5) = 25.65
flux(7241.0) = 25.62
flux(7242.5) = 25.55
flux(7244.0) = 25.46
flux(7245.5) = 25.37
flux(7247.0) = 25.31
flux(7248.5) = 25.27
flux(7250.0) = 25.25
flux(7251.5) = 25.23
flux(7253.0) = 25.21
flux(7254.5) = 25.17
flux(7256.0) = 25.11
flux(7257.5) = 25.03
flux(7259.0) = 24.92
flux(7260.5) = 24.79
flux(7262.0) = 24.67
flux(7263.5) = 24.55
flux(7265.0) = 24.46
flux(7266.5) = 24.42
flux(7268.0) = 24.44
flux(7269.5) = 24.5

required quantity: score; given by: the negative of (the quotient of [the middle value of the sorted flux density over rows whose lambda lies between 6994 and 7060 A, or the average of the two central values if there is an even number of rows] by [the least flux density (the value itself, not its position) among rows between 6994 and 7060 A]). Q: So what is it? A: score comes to -1.04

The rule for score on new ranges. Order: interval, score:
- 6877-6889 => -1.00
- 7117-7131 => -1.00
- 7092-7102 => -1.01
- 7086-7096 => -1.00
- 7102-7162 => -1.01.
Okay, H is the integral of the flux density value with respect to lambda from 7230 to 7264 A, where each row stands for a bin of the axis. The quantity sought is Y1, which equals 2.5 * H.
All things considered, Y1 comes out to 2143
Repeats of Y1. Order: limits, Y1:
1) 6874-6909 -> 2201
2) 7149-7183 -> 2009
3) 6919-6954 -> 2191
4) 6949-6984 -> 2212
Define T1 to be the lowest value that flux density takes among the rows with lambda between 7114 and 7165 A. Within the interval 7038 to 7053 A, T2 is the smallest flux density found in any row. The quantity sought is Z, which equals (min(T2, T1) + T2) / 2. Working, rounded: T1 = 23.44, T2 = 24.23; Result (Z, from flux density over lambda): 23.8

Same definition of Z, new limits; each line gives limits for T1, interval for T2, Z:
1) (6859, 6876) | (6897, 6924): 24.3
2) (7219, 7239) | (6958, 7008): 24.0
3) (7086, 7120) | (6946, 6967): 24.0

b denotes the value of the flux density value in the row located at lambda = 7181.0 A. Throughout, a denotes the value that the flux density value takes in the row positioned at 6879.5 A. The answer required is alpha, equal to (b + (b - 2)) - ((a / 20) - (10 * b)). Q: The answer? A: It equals 279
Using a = 25.14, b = 23.52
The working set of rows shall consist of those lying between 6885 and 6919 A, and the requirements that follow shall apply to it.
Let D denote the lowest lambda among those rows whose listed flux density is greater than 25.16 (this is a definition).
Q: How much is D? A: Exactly 6885.5 A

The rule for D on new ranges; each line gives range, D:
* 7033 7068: 7034.0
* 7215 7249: 7233.5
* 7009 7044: 7023.5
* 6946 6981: 6962.0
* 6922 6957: 6923.0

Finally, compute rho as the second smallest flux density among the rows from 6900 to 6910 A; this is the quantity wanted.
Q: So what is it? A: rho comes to 24.33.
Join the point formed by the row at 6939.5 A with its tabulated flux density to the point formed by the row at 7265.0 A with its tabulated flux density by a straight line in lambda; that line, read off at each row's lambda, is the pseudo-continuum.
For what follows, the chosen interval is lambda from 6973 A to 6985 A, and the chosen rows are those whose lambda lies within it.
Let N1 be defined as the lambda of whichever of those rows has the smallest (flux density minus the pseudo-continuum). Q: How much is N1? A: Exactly 6984.5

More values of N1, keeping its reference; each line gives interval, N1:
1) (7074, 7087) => 7086.5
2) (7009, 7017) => 7016.0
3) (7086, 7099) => 7089.5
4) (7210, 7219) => 7218.5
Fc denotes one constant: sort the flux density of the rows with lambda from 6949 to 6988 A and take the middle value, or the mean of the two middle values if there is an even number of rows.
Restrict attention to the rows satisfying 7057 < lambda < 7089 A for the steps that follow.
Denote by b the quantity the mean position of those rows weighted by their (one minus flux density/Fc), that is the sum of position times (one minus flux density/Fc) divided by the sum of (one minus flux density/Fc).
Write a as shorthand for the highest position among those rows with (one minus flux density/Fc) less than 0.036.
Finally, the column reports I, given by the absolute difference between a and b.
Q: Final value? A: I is 0.6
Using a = 7076.0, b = 7075.4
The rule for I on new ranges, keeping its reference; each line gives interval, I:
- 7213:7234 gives 11.8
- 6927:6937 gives 4.6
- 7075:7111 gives 18.0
